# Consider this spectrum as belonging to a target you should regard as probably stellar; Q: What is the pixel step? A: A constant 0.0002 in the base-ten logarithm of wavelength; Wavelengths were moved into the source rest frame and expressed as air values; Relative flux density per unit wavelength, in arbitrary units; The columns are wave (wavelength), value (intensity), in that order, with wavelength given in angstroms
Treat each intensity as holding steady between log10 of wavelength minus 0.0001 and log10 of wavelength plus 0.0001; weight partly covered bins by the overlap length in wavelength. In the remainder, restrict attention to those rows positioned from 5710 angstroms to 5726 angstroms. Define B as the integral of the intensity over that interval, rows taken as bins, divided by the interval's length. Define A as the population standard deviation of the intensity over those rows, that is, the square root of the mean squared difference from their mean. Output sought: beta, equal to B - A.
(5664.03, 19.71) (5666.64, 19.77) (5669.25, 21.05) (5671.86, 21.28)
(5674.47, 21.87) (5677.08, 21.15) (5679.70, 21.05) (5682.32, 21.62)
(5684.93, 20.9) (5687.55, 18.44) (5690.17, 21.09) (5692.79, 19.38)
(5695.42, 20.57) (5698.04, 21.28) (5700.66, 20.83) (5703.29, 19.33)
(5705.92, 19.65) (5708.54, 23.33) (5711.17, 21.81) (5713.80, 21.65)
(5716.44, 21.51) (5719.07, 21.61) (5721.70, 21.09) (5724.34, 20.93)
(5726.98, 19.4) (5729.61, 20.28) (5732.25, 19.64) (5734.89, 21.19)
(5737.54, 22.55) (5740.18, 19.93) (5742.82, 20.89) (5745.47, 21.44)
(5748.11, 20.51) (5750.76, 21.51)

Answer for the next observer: 21.1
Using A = 0.32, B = 21.4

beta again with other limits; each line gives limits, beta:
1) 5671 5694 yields 19.7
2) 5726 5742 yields 19.5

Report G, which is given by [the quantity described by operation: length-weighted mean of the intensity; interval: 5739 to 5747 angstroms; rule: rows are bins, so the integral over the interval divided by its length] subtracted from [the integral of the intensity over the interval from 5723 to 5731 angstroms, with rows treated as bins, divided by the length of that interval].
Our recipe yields -0.6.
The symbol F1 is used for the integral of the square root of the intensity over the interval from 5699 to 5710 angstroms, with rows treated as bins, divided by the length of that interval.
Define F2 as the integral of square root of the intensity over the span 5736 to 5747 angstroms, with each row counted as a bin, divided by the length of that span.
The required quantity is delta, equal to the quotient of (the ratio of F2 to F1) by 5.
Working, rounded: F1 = 4.56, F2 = 4.60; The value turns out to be 0.202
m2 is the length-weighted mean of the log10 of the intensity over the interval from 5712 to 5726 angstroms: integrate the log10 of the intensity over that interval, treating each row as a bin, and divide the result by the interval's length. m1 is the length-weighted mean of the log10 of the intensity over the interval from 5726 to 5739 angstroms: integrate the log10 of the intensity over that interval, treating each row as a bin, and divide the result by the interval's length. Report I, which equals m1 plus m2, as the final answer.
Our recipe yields 2.64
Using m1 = 1.31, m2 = 1.328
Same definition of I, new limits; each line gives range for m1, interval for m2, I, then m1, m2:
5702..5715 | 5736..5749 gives 2.65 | 1.32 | 1.324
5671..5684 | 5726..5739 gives 2.64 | 1.33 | 1.314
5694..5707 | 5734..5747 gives 2.63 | 1.31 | 1.326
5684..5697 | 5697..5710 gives 2.62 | 1.30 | 1.319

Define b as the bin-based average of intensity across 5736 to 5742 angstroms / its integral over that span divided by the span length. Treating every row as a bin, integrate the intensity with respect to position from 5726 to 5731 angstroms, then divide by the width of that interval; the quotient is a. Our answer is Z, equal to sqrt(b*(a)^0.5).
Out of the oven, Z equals 9.7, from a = 19.9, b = 21.2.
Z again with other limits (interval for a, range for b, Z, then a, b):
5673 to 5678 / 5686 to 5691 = 9.6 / 21.6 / 19.7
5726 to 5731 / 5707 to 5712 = 10.0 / 19.9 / 22.5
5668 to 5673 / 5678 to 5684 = 9.9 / 21.2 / 21.3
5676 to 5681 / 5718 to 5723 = 9.9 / 21.1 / 21.4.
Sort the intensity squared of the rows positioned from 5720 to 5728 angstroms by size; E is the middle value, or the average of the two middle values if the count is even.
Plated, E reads 438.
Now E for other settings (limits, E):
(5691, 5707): 405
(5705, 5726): 465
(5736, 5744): 436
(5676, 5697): 440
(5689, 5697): 423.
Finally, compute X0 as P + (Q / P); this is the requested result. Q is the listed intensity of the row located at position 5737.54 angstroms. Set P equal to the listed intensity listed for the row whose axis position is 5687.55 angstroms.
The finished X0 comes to 19.7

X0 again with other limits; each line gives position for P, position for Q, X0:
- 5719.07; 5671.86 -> 22.6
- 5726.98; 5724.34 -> 20.5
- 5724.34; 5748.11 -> 21.9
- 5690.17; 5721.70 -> 22.1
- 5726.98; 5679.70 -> 20.5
